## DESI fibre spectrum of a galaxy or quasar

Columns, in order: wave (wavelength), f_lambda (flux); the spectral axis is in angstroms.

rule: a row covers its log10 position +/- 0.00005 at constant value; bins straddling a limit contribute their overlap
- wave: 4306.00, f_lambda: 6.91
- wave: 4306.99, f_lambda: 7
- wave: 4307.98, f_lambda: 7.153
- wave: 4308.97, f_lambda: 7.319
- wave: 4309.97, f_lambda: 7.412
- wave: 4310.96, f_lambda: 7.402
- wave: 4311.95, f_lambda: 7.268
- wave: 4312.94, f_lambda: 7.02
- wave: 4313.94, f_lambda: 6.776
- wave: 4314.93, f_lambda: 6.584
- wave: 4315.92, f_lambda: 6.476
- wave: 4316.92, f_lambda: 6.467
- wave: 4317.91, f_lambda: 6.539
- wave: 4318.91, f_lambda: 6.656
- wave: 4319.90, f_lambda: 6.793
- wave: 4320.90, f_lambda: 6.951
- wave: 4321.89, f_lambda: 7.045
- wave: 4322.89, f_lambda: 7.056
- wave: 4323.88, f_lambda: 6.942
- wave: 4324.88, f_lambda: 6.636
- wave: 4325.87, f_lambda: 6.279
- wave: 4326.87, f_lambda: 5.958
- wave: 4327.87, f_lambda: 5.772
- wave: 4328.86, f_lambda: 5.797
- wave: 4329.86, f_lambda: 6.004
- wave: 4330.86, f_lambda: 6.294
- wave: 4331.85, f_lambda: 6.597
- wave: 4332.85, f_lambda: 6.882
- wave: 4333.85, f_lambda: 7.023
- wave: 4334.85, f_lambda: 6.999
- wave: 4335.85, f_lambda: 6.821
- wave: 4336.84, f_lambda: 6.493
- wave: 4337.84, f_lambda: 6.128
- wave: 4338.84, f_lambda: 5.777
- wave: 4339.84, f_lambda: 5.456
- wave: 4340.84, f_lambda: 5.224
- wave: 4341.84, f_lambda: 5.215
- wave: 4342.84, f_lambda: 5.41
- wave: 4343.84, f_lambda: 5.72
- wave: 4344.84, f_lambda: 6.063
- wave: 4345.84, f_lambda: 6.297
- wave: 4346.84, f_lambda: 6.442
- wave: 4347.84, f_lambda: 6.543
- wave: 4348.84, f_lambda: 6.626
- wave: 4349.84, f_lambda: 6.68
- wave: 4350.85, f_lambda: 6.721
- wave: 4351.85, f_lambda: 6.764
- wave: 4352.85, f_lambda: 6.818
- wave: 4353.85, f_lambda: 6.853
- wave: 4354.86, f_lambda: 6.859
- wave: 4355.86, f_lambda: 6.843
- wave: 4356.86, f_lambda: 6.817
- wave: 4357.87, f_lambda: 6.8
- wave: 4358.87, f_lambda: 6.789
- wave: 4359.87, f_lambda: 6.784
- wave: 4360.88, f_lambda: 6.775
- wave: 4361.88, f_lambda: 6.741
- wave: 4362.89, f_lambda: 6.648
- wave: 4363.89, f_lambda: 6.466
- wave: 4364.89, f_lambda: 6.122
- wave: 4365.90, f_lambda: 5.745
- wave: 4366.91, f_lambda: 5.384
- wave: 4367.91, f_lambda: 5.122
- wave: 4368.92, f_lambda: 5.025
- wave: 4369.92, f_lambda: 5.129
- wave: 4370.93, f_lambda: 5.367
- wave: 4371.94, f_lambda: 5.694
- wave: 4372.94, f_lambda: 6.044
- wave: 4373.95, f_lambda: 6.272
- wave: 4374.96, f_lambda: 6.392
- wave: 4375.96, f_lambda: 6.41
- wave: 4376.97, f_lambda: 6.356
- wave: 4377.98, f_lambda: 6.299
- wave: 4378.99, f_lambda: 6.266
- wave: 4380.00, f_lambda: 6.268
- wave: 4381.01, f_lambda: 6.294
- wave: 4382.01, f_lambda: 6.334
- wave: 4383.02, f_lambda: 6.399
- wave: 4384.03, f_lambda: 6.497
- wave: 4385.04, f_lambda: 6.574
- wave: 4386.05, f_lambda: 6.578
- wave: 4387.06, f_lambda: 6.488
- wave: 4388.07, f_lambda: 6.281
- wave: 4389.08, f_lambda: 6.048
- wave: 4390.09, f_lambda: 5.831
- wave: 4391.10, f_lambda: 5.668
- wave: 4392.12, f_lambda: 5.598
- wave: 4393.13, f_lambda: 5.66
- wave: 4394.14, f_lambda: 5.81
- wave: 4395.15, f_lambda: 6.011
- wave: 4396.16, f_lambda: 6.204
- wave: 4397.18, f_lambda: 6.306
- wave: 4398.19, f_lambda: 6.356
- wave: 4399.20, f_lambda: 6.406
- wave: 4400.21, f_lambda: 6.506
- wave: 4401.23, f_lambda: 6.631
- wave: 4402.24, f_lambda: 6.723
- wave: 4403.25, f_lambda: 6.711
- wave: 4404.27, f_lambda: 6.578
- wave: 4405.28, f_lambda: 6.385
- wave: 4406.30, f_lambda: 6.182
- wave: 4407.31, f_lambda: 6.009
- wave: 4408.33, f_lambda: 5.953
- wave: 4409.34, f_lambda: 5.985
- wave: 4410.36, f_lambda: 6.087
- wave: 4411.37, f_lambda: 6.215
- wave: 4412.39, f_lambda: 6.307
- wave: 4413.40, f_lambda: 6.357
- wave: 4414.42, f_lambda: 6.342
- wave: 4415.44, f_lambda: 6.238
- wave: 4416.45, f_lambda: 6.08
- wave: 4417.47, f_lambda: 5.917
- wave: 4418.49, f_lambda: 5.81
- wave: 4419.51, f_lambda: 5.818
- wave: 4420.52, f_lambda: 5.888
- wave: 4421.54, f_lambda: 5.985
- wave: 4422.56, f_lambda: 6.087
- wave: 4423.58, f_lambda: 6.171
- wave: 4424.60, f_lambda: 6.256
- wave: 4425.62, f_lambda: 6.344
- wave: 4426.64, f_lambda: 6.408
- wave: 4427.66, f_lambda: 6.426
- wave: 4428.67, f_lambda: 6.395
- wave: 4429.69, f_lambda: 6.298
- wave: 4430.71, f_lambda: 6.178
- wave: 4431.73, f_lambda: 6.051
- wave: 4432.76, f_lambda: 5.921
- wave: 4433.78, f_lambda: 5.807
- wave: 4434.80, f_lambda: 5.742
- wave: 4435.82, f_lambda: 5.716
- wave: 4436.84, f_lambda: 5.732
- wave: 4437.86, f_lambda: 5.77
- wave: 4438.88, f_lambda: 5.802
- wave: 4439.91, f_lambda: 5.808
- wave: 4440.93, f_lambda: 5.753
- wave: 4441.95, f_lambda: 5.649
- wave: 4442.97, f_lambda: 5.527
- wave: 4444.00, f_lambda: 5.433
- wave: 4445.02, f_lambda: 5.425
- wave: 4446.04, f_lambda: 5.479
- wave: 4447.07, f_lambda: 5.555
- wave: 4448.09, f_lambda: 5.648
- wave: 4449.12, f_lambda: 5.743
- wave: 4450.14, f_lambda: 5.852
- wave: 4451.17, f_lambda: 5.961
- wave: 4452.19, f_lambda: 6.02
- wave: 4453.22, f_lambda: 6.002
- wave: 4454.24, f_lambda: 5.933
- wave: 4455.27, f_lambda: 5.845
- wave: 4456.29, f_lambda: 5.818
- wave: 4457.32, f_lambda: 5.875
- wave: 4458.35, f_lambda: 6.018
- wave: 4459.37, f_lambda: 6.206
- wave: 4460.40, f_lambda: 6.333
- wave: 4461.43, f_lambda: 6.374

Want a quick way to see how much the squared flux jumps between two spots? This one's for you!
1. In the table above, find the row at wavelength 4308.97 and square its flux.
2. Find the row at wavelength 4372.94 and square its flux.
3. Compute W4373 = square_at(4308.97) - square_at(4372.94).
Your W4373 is 17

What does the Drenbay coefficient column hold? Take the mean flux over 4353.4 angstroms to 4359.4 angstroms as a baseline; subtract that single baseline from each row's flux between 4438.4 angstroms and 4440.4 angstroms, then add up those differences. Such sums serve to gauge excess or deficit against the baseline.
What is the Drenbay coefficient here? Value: -2.0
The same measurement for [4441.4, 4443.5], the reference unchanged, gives -2.5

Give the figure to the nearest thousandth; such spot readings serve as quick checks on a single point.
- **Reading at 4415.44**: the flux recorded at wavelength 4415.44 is 6.238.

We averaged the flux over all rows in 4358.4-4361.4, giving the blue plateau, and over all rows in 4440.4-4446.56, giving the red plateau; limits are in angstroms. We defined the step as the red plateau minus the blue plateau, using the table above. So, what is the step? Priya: -1.24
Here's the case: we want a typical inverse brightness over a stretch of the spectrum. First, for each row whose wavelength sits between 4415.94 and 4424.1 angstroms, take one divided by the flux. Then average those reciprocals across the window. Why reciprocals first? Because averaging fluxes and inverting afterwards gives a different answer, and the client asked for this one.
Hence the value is 0.168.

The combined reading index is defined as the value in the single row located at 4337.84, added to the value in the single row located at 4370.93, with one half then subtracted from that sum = 11.0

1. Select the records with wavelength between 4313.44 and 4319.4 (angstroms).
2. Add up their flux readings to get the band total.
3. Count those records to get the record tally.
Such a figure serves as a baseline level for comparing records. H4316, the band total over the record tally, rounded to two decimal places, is 6.58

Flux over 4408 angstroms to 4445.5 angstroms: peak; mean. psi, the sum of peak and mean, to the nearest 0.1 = 12.4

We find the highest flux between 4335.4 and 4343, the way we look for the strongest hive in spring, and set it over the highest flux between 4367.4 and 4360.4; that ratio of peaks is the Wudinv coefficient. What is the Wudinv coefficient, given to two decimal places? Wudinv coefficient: 1.01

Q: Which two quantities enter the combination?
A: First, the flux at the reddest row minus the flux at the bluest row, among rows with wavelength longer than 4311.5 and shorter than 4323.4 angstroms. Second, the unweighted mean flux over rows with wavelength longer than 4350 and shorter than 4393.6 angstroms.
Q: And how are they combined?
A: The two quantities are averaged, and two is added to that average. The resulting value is 5.02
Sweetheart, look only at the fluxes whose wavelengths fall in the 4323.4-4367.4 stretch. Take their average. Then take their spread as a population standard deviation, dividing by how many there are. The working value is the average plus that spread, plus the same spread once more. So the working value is 7.4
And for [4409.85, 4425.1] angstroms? 6.5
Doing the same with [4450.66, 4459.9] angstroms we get 6.2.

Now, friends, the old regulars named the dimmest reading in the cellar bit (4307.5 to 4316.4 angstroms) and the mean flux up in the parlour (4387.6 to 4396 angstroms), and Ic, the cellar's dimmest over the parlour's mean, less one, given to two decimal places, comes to 0.10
